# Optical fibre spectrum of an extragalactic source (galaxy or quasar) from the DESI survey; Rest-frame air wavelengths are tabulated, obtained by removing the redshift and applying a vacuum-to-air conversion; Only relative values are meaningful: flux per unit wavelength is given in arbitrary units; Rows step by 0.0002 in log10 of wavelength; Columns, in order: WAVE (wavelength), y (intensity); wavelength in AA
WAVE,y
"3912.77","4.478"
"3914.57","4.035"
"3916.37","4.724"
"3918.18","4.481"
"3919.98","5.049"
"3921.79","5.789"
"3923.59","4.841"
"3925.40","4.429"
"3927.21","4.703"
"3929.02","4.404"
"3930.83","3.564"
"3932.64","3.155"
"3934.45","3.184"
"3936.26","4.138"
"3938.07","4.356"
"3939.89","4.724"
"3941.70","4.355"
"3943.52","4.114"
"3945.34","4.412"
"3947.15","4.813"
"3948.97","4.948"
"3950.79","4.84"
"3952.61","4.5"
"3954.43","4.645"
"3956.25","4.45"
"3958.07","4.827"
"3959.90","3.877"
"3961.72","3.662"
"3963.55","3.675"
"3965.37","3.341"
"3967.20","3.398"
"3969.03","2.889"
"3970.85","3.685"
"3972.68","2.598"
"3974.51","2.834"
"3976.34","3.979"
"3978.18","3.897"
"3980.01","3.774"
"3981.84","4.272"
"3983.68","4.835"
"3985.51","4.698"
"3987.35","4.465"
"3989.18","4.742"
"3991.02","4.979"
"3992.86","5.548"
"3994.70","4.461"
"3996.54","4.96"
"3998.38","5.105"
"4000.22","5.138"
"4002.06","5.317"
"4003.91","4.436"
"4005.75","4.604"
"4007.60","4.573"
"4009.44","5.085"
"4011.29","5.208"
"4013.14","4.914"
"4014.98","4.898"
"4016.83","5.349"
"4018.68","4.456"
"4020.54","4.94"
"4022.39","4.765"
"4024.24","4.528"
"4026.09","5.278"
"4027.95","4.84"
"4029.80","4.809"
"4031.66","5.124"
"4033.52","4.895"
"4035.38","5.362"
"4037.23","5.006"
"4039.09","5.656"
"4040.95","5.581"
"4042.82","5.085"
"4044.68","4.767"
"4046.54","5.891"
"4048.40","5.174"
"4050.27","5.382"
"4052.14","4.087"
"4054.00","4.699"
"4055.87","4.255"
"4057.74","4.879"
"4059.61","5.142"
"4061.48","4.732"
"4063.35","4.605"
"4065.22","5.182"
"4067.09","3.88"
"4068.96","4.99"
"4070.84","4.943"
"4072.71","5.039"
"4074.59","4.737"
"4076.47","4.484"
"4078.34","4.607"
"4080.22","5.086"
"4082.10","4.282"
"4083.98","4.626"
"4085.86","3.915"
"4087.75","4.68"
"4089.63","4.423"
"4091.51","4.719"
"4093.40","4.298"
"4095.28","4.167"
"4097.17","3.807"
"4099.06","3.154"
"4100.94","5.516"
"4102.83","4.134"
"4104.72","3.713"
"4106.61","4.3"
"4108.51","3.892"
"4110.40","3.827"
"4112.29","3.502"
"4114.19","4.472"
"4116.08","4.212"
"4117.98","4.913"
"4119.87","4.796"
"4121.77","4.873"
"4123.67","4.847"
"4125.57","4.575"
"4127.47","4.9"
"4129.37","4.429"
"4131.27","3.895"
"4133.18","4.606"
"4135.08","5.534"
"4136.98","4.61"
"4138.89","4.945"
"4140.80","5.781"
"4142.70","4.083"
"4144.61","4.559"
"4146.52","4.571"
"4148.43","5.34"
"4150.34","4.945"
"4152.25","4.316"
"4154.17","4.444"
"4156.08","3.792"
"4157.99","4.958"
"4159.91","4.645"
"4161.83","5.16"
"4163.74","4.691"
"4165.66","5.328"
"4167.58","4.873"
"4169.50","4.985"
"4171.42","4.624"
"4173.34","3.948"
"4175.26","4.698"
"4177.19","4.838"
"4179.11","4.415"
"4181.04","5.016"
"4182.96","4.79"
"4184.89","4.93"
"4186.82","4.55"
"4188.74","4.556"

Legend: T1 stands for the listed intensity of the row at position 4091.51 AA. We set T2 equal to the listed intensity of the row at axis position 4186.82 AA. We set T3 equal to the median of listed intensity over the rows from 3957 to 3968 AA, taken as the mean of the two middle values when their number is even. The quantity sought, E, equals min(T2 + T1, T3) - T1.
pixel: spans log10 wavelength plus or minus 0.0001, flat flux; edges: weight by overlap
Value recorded -1.1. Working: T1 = 4.719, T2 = 4.55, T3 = 3.7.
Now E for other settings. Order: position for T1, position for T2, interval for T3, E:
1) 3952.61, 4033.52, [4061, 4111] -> 0.0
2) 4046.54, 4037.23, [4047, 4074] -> -1.0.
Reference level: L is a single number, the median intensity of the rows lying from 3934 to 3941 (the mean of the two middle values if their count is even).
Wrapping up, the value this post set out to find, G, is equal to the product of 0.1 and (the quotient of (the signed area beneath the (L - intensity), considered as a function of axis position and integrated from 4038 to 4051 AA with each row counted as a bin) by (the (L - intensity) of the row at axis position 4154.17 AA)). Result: 7.3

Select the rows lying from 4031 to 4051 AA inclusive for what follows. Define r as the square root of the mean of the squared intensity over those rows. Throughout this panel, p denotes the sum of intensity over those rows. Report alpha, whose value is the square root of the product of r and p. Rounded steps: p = 58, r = 5.3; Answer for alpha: 17.5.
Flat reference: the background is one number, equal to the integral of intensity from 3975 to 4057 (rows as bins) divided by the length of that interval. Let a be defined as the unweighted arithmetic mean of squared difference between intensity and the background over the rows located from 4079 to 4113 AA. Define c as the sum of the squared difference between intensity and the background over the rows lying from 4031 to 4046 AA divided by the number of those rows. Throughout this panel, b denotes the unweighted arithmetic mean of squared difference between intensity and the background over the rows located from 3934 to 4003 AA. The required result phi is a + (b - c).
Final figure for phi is 1.3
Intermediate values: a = 0.70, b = 0.83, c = 0.20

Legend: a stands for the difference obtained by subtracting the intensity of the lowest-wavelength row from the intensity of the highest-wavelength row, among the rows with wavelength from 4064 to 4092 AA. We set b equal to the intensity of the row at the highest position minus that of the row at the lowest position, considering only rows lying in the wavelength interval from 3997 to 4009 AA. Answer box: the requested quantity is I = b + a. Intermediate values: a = -0.46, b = -0.5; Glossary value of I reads -1.0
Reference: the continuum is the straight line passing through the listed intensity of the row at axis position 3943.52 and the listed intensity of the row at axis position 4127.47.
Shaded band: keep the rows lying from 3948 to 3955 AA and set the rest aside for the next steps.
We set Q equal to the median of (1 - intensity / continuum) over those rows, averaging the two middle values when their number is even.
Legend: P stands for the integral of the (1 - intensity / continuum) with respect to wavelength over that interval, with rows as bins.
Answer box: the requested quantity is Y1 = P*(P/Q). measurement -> -7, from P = -1.00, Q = -0.14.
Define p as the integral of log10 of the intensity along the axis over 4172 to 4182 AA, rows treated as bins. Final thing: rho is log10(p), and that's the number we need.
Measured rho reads 0.82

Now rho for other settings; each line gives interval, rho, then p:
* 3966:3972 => 0.49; 3.1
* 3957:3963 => 0.56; 3.7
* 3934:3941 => 0.63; 4.3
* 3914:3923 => 0.79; 6.1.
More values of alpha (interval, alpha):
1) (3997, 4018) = 16.5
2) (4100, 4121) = 14.3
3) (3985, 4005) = 16.3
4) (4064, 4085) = 15.7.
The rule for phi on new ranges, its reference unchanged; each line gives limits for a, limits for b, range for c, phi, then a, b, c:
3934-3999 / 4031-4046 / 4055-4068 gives 0.8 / 0.87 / 0.20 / 0.22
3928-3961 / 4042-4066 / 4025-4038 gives 0.7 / 0.58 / 0.21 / 0.08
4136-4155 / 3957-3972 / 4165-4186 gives 1.8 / 0.24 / 1.67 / 0.12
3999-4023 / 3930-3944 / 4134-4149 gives 0.9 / 0.09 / 1.11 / 0.30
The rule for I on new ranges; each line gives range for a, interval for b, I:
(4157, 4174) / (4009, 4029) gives -1.3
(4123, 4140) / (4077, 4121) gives 0.3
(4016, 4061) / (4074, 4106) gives -1.2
